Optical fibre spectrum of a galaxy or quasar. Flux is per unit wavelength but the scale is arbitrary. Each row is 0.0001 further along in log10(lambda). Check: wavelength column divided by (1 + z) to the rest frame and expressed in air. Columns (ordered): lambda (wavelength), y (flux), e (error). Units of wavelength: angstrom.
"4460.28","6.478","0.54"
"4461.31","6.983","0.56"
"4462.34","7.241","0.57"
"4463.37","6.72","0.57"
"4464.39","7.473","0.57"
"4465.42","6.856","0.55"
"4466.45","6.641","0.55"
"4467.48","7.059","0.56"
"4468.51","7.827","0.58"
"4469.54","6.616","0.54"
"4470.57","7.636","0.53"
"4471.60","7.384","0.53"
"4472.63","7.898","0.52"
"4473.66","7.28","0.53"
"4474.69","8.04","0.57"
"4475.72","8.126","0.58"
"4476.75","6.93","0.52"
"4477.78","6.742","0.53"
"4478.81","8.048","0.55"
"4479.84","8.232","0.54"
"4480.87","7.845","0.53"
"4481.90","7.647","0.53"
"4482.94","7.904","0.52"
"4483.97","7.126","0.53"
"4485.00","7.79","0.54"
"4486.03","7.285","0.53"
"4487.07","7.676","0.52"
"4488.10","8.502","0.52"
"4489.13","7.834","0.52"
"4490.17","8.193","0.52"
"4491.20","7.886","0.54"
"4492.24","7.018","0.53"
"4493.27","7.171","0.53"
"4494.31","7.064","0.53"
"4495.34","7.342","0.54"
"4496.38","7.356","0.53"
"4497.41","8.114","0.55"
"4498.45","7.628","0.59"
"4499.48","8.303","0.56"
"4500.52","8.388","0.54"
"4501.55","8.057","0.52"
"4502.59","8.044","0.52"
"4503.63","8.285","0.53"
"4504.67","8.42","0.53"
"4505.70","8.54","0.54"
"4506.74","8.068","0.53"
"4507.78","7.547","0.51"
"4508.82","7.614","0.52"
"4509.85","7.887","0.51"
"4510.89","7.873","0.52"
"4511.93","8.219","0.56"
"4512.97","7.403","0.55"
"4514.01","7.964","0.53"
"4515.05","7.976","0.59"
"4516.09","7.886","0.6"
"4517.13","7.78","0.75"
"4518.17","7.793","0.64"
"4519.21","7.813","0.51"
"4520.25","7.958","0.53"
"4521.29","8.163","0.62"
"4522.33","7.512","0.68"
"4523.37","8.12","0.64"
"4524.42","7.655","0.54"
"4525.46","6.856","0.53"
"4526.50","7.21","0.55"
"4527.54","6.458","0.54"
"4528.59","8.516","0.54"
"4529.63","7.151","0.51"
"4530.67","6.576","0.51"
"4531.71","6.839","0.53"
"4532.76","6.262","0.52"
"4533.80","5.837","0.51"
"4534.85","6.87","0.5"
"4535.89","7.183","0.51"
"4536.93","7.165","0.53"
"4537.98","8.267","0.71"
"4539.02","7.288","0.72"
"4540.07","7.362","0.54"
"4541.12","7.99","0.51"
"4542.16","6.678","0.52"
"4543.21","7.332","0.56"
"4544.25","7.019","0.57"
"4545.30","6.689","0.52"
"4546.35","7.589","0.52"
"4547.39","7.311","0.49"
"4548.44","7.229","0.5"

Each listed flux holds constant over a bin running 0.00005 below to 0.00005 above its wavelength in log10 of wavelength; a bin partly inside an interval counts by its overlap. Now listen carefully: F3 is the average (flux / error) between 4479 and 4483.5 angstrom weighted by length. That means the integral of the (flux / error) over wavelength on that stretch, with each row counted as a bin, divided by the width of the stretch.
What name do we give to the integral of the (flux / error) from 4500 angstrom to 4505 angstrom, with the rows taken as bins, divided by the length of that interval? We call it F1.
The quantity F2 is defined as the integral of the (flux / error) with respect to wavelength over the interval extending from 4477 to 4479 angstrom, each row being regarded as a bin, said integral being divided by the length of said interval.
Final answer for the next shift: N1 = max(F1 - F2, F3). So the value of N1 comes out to 14.9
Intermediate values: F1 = 15.6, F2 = 13.5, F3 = 14.9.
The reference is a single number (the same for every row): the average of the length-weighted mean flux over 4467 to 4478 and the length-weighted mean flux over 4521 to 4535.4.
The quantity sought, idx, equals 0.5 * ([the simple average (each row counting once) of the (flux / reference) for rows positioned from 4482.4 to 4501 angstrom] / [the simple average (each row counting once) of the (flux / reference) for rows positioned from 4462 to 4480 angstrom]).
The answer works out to 0.522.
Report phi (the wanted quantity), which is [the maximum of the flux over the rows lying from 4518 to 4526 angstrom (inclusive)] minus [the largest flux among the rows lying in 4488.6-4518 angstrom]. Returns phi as -0.38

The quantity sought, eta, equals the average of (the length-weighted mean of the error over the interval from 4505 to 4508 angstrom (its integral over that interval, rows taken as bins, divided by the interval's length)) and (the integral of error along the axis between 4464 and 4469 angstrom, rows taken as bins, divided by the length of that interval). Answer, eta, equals 0.545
